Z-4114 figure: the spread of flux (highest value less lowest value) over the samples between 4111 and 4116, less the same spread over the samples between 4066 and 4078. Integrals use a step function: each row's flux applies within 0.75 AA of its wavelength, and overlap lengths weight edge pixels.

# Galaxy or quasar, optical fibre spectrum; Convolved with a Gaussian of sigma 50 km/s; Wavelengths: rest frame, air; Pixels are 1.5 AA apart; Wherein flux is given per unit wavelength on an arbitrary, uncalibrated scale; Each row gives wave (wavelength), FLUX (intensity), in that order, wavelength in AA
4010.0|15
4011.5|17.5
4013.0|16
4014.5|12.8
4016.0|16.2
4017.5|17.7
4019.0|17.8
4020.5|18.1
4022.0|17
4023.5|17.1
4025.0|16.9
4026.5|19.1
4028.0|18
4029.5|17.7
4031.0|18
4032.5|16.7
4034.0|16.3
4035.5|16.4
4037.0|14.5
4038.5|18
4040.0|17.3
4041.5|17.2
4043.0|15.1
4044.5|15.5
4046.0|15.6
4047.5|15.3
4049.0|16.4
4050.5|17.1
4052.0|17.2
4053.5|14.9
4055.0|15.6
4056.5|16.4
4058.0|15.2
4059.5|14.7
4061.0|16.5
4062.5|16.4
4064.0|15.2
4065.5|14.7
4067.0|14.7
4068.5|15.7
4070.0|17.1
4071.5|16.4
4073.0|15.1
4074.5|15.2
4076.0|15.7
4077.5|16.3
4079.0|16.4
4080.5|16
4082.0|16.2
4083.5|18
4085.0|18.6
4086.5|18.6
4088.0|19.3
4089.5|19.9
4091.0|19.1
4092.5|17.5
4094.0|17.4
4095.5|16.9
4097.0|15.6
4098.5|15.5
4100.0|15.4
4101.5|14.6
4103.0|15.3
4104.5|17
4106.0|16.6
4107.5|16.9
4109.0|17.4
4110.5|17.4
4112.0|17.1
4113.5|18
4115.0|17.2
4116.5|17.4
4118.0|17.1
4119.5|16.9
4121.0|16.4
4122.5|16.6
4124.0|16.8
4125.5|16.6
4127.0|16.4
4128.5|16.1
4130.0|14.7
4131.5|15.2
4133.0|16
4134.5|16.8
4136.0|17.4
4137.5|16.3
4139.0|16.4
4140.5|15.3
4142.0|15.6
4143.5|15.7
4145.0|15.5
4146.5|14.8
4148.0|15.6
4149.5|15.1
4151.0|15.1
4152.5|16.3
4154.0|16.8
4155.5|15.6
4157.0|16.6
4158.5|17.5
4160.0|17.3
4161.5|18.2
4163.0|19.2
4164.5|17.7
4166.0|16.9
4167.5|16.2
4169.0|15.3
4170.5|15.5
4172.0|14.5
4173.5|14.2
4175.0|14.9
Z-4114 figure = -1.5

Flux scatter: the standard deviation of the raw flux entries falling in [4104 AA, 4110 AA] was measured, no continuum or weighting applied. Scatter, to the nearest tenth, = 0.3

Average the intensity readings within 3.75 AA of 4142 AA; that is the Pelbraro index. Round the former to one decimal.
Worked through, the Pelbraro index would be 15.7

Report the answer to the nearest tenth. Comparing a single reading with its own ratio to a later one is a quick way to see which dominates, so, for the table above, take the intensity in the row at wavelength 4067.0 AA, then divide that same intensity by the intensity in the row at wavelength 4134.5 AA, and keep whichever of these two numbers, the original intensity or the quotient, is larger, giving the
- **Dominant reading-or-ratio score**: 14.7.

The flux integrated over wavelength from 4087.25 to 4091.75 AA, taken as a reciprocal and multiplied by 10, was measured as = 0.114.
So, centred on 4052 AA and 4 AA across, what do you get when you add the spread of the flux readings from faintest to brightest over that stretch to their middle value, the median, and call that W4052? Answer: 19.4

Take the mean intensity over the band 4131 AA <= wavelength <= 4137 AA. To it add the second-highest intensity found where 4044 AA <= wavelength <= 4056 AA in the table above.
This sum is 33.5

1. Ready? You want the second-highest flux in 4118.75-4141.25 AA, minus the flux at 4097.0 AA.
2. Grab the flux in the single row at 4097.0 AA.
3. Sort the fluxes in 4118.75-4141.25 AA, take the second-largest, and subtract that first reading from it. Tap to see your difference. 1.3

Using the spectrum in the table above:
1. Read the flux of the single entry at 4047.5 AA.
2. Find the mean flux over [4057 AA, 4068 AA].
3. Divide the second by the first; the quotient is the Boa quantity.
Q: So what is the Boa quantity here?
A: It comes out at 1.00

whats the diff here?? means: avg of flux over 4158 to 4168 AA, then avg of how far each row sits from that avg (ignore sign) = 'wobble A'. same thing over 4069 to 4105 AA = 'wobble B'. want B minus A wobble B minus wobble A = 0.54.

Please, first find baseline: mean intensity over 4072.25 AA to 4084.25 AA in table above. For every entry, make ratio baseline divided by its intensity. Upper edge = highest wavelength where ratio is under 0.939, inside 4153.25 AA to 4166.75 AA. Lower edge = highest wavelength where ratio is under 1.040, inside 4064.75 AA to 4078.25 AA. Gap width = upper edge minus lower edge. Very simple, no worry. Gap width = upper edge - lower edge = 87.0 AA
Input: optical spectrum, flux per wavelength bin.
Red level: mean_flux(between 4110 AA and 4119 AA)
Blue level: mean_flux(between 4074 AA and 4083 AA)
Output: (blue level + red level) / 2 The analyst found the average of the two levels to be 16.7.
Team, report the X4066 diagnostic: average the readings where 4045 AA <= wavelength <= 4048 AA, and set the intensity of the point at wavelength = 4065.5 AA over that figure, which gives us 0.95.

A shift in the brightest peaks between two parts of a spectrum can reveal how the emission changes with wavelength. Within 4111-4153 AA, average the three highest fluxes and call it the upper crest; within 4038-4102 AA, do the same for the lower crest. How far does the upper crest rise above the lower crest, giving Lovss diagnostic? -1.8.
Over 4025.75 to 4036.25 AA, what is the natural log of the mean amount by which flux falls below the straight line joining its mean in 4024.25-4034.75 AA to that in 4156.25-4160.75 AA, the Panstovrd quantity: -2.7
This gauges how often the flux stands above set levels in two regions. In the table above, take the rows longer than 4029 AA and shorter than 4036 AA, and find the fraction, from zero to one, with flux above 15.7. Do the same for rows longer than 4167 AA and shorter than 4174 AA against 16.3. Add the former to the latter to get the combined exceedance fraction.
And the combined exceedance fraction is 1.0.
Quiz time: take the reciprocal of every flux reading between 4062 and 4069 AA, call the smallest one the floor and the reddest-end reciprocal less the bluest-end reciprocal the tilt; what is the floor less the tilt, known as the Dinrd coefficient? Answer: 0.058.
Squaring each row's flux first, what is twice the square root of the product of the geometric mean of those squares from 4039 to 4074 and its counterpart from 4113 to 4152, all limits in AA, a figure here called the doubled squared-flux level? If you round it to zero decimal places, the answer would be 513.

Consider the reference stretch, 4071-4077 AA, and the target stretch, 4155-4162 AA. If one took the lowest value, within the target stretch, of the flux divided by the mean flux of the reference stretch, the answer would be 1.00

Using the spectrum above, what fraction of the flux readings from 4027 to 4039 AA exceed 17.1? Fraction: 0.50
